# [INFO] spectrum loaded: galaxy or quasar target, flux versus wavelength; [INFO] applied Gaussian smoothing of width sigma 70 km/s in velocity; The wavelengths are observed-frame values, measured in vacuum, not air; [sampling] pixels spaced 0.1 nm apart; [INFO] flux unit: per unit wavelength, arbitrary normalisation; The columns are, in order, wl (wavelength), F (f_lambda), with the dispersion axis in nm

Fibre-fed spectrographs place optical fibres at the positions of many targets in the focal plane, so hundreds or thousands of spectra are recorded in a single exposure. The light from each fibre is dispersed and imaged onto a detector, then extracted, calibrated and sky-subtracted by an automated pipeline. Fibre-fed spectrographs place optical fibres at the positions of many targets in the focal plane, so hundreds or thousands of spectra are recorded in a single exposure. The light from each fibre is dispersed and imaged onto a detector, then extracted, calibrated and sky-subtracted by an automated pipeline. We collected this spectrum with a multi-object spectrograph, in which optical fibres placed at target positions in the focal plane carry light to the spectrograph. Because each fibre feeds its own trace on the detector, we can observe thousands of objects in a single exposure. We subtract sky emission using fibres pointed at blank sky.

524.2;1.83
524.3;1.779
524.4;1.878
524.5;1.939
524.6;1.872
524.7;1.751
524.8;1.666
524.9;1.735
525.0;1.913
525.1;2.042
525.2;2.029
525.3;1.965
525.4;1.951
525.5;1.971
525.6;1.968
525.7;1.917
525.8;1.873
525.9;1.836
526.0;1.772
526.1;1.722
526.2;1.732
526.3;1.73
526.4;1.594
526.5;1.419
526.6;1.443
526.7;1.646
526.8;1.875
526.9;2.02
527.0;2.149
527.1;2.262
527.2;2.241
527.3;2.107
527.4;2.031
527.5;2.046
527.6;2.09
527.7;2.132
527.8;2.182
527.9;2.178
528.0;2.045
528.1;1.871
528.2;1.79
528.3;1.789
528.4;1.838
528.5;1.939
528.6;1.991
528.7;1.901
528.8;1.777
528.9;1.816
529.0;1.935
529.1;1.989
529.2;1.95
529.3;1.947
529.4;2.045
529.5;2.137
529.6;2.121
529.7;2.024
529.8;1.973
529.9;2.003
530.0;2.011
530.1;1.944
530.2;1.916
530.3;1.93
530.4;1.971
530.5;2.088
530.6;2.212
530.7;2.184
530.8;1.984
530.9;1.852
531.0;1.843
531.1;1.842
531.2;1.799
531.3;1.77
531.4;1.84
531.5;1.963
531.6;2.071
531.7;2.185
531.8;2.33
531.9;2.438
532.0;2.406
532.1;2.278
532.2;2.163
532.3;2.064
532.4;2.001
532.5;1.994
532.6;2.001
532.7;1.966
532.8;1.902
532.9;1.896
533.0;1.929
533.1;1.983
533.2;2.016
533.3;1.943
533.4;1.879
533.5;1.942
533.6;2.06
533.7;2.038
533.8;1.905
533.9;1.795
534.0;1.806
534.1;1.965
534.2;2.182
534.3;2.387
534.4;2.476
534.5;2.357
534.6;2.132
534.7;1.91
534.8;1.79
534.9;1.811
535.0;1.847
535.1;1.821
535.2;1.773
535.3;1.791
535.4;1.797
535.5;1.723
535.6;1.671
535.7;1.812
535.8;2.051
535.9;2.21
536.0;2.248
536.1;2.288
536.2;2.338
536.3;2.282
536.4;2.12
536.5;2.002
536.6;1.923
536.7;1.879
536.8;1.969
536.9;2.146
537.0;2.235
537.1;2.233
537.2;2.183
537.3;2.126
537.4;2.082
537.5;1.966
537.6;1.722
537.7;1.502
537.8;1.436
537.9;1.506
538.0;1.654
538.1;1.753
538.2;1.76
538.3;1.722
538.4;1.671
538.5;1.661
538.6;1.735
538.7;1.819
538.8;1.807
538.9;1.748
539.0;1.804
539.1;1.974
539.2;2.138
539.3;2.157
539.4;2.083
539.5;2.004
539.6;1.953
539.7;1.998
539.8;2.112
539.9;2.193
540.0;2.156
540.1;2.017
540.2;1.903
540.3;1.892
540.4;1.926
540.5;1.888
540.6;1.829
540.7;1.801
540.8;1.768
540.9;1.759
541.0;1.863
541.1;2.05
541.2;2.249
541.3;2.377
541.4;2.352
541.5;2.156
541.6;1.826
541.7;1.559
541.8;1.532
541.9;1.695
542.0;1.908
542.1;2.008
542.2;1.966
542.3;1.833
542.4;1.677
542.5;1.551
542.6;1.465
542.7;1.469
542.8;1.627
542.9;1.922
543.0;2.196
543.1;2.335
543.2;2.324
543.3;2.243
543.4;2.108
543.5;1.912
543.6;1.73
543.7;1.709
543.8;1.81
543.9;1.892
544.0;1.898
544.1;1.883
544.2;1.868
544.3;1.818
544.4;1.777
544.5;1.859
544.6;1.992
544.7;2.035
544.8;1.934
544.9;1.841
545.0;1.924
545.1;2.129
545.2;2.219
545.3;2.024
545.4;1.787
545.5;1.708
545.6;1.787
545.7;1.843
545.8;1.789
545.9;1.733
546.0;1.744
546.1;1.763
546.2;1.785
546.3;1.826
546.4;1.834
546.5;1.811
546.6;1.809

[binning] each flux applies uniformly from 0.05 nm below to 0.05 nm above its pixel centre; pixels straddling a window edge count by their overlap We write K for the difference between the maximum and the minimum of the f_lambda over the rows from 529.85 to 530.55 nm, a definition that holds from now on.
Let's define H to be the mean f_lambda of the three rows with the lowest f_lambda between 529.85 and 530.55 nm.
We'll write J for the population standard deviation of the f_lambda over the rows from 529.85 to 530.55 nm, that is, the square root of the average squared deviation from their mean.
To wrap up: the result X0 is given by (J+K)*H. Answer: 0.4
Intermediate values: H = 1.93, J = 0.05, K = 0.2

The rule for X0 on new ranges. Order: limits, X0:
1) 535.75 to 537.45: 1.1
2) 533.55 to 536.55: 1.8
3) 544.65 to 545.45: 1.0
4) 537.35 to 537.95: 1.3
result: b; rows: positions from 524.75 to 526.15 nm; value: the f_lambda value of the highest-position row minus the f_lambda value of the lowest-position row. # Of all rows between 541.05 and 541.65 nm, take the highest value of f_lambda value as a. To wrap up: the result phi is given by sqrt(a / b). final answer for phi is 6.5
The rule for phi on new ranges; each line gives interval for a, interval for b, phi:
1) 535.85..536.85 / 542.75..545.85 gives 3.8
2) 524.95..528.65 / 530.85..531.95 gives 2.0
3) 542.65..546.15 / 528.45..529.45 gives 4.7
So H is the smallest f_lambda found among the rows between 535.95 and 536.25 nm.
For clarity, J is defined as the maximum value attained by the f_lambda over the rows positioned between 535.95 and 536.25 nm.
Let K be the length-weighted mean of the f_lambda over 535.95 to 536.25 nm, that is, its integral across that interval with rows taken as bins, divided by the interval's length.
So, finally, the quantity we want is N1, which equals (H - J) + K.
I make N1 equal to 2.20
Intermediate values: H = 2.248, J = 2.338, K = 2.3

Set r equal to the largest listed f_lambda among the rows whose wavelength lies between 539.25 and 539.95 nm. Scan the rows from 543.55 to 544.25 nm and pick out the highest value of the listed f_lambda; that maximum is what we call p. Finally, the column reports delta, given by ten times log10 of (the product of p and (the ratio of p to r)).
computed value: 2.16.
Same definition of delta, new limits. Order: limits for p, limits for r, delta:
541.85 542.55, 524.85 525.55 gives 2.95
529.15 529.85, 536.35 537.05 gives 3.10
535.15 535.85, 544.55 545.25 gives 2.78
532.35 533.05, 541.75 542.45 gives 3.00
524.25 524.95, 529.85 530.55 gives 2.55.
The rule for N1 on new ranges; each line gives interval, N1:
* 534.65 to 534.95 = 1.72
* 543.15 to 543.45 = 2.01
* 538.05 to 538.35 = 1.71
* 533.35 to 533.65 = 1.78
